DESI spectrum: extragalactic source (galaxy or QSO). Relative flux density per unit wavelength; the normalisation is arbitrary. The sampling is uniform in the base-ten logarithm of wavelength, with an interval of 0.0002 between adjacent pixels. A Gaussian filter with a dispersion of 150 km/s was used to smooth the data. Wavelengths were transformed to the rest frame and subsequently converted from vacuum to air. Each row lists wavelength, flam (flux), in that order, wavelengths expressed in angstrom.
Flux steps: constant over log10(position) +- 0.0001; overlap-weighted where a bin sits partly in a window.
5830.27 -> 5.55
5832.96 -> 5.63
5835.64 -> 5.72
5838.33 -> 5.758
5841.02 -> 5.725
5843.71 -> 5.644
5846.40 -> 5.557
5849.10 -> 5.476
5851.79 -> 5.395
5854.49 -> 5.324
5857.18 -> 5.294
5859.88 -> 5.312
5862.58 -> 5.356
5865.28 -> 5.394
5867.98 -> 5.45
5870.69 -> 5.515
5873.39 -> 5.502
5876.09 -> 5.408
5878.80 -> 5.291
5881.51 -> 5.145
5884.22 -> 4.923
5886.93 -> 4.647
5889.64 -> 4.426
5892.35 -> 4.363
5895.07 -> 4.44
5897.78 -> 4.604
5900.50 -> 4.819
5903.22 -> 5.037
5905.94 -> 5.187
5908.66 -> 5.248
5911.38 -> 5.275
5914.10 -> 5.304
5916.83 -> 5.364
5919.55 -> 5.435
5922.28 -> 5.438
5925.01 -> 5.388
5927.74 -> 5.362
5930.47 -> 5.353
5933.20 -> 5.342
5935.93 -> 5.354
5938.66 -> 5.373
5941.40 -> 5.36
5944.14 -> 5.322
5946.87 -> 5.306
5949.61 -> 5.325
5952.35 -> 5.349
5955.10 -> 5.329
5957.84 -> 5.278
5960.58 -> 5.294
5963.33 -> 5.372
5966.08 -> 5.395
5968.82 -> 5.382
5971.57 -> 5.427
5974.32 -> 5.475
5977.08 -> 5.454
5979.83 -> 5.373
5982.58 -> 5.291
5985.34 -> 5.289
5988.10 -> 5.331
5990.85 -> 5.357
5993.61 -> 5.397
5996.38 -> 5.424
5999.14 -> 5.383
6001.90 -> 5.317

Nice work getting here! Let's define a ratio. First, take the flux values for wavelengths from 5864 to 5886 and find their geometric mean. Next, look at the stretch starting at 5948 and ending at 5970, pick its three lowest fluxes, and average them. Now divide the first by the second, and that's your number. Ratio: 1.00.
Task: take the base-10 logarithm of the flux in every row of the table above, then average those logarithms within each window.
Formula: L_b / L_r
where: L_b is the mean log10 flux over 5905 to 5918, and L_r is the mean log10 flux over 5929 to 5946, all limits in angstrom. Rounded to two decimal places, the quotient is 0.99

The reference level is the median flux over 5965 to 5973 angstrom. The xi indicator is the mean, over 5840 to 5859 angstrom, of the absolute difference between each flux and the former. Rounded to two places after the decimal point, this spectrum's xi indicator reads 0.14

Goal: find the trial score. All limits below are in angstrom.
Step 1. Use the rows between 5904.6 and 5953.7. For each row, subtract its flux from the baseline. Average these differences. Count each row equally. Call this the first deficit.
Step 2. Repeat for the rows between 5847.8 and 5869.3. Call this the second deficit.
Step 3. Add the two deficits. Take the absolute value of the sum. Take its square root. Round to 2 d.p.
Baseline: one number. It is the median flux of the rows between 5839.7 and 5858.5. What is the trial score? 0.49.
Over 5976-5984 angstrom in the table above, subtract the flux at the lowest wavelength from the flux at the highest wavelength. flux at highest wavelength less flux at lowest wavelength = -0.16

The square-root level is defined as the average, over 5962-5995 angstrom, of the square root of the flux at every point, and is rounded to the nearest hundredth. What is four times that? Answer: 9.28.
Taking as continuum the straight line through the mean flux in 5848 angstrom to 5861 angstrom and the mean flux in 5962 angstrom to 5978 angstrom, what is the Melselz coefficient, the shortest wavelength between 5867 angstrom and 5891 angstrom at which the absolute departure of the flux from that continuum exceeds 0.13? 5870.69 angstrom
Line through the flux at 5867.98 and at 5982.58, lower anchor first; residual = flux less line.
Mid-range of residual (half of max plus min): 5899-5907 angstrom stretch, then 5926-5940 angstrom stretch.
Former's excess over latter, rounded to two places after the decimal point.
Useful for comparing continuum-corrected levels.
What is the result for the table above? -0.40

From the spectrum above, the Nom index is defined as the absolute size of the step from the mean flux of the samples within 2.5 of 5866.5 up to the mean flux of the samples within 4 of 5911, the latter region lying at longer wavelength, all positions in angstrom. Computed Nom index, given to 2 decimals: 0.15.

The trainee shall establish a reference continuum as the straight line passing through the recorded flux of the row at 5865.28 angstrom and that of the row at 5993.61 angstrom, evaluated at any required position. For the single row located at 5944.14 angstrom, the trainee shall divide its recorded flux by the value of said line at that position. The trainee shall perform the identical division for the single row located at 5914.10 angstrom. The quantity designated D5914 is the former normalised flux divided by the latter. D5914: 1.00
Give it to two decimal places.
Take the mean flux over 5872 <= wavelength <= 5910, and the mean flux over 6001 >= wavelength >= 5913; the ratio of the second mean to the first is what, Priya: 1.09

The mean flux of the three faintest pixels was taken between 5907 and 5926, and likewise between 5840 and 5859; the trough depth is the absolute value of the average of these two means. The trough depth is 5.31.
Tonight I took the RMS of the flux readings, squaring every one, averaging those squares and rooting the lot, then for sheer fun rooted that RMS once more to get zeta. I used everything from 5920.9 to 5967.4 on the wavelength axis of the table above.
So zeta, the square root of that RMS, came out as 2.31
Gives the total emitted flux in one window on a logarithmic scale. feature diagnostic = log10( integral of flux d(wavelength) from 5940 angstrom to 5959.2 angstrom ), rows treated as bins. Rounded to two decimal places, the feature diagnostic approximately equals 2.01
